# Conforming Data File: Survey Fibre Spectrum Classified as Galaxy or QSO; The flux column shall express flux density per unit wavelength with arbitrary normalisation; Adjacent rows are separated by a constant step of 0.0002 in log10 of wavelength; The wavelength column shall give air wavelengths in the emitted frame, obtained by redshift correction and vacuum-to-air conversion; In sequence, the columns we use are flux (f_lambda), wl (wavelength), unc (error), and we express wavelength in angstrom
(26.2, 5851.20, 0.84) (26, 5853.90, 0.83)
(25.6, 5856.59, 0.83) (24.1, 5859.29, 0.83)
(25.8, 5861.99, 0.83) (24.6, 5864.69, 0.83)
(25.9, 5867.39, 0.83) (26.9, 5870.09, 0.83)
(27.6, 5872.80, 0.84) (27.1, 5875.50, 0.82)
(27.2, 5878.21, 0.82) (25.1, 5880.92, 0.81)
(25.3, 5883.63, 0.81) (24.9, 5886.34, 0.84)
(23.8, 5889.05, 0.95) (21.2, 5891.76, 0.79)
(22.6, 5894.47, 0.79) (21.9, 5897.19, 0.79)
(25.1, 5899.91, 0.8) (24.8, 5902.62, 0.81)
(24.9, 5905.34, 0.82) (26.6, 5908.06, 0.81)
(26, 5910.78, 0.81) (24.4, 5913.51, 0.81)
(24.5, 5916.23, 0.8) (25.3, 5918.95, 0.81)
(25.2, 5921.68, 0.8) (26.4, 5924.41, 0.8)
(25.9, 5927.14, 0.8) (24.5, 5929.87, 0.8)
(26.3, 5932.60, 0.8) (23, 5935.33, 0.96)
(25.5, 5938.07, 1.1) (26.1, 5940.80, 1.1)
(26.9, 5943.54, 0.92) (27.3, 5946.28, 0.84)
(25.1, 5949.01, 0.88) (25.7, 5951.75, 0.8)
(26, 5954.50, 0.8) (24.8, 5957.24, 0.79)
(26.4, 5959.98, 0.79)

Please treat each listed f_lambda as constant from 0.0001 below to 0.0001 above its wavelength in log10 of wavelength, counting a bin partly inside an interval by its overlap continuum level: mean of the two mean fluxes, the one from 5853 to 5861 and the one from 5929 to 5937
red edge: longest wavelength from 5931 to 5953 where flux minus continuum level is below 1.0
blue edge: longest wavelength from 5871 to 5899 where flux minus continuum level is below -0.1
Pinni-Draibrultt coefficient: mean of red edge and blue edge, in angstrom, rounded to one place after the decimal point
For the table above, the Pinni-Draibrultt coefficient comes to 5924.5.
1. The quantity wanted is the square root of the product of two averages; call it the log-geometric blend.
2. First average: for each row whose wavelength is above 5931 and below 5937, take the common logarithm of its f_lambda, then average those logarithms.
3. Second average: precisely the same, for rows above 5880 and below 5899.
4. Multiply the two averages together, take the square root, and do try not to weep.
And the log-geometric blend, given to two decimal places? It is 1.38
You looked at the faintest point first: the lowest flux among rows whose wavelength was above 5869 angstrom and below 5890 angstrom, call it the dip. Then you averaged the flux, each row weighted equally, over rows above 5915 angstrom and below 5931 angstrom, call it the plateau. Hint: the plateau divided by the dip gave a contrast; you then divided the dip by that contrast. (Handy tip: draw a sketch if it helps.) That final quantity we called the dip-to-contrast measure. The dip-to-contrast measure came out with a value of 22.4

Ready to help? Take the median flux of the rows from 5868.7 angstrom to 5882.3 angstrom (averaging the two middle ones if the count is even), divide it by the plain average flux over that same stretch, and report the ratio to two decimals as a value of 1.01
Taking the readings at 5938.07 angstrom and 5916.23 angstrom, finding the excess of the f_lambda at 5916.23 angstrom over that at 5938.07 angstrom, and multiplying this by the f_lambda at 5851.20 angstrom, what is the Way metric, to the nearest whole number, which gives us -26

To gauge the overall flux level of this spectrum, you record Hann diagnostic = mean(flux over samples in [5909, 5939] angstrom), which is 25.2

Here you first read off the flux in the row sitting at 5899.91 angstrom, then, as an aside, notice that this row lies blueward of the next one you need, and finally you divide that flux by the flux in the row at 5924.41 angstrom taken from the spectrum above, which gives 0.951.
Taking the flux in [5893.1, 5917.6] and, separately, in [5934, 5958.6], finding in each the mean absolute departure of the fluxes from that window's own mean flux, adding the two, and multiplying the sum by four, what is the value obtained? 7.8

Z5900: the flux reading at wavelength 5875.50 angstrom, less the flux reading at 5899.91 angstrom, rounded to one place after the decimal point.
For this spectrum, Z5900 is 2.0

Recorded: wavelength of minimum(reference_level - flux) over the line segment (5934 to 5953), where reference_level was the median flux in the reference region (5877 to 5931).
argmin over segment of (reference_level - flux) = 5946.28 angstrom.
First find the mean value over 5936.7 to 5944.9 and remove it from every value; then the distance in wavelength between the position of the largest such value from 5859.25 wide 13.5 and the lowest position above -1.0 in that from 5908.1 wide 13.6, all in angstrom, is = 54.2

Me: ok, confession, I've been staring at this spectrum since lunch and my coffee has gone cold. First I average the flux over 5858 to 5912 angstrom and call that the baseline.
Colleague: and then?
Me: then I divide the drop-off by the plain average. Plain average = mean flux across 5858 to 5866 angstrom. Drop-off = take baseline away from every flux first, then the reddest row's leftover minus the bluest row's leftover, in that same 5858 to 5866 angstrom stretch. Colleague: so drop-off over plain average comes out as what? 0.020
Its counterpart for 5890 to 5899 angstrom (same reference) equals 0.032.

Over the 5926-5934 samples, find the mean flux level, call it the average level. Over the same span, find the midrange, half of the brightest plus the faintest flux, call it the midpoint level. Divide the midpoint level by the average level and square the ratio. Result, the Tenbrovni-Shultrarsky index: 0.99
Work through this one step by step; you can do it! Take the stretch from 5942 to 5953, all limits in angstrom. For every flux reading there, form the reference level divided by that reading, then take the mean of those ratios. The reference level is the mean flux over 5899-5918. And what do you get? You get 0.96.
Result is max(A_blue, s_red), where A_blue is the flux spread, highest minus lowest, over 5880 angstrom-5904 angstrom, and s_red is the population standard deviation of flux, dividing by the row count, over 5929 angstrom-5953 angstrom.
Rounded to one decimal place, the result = 4.1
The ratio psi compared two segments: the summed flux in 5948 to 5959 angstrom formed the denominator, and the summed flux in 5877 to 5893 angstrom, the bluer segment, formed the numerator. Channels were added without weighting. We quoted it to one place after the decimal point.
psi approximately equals 1.5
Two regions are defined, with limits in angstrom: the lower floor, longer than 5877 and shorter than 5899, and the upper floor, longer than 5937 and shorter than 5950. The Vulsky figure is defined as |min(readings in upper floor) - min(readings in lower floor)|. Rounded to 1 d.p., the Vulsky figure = 3.9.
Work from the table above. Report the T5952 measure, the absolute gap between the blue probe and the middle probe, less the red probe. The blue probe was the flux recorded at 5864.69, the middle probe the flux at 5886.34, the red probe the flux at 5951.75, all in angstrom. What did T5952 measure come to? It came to -25.4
